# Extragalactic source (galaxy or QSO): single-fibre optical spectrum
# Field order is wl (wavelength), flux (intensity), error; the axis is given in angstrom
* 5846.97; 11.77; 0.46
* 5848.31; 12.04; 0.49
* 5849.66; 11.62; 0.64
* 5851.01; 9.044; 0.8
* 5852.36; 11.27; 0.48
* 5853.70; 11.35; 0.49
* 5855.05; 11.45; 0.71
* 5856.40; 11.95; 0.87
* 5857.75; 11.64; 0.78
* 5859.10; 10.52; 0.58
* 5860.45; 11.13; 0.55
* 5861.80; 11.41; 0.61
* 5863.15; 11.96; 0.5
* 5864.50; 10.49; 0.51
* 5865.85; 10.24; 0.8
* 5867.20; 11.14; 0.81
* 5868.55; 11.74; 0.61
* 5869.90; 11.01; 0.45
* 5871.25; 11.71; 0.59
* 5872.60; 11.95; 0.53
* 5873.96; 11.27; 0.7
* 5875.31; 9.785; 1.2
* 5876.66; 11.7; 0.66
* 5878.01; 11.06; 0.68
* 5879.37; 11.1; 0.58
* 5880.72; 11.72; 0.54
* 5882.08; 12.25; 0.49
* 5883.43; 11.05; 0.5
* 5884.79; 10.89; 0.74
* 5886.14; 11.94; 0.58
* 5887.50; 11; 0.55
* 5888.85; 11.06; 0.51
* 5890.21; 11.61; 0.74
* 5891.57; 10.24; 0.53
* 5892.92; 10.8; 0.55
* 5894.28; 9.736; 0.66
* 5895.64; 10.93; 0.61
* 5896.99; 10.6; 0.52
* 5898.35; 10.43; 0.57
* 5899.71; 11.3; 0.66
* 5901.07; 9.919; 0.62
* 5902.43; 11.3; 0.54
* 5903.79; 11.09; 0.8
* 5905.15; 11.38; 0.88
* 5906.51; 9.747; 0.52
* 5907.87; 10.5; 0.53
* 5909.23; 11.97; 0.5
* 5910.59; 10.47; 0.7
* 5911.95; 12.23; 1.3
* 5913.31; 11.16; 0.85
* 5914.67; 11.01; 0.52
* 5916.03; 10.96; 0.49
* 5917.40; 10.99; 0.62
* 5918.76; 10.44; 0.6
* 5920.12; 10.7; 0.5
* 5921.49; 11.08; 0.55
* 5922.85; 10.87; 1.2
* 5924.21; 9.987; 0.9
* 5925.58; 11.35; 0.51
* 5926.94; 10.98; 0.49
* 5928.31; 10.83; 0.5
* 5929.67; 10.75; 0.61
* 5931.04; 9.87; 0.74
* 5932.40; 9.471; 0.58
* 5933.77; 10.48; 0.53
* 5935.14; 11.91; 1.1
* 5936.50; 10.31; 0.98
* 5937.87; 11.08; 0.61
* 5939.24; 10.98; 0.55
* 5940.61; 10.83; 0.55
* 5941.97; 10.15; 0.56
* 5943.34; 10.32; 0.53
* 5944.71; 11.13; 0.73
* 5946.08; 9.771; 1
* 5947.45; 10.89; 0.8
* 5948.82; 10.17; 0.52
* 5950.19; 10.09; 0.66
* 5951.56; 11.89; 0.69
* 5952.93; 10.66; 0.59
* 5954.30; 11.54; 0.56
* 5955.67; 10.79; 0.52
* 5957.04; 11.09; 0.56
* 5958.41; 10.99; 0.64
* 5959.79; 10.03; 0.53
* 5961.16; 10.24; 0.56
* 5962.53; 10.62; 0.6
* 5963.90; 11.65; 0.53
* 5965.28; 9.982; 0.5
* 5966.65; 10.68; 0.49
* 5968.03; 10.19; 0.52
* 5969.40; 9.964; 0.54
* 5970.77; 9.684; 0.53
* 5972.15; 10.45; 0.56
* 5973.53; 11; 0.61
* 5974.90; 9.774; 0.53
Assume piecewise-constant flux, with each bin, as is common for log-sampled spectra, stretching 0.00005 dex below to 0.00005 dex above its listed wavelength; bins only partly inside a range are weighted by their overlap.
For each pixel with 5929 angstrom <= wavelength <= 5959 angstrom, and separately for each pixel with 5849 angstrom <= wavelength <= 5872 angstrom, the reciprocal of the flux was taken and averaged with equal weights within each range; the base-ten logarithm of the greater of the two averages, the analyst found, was -1.027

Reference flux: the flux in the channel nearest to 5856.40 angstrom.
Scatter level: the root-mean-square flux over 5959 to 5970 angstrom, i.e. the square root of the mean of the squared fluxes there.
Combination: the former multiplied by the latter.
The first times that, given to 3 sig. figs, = 125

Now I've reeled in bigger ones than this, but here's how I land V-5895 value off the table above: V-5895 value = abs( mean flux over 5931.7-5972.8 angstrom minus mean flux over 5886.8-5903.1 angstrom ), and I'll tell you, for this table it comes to 0.14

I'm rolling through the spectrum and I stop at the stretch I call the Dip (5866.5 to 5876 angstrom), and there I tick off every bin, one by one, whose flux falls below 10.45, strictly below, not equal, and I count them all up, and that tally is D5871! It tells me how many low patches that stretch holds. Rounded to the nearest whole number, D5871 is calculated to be 1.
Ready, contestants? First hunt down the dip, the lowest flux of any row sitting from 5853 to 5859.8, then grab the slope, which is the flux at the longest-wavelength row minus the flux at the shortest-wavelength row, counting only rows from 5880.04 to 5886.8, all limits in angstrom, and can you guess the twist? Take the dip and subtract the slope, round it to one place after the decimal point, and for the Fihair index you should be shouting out 10.3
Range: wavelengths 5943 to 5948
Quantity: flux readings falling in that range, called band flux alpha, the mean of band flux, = 10.53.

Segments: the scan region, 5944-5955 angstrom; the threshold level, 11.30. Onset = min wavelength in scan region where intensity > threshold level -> 5951.56 angstrom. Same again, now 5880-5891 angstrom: 5880.72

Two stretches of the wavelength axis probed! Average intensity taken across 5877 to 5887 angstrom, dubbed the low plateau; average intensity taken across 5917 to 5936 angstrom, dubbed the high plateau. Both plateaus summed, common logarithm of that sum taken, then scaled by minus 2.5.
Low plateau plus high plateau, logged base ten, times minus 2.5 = -3.36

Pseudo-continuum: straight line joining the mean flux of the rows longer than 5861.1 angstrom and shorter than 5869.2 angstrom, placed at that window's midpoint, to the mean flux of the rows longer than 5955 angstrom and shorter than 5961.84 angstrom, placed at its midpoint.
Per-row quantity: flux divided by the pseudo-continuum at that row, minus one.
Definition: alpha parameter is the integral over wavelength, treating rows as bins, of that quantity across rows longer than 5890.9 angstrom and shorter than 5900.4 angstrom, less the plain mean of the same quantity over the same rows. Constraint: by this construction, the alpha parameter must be -0.32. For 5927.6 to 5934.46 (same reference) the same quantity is -0.27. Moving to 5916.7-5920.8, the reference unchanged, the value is -0.04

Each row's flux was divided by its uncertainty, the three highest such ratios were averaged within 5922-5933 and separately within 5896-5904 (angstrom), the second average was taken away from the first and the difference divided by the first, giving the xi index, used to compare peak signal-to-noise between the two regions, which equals 0.10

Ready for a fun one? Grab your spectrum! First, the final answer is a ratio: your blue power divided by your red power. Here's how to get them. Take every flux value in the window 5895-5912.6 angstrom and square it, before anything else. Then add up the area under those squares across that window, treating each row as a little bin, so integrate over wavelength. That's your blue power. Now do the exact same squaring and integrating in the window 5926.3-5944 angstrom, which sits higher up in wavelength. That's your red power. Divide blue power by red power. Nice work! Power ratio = 1.05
